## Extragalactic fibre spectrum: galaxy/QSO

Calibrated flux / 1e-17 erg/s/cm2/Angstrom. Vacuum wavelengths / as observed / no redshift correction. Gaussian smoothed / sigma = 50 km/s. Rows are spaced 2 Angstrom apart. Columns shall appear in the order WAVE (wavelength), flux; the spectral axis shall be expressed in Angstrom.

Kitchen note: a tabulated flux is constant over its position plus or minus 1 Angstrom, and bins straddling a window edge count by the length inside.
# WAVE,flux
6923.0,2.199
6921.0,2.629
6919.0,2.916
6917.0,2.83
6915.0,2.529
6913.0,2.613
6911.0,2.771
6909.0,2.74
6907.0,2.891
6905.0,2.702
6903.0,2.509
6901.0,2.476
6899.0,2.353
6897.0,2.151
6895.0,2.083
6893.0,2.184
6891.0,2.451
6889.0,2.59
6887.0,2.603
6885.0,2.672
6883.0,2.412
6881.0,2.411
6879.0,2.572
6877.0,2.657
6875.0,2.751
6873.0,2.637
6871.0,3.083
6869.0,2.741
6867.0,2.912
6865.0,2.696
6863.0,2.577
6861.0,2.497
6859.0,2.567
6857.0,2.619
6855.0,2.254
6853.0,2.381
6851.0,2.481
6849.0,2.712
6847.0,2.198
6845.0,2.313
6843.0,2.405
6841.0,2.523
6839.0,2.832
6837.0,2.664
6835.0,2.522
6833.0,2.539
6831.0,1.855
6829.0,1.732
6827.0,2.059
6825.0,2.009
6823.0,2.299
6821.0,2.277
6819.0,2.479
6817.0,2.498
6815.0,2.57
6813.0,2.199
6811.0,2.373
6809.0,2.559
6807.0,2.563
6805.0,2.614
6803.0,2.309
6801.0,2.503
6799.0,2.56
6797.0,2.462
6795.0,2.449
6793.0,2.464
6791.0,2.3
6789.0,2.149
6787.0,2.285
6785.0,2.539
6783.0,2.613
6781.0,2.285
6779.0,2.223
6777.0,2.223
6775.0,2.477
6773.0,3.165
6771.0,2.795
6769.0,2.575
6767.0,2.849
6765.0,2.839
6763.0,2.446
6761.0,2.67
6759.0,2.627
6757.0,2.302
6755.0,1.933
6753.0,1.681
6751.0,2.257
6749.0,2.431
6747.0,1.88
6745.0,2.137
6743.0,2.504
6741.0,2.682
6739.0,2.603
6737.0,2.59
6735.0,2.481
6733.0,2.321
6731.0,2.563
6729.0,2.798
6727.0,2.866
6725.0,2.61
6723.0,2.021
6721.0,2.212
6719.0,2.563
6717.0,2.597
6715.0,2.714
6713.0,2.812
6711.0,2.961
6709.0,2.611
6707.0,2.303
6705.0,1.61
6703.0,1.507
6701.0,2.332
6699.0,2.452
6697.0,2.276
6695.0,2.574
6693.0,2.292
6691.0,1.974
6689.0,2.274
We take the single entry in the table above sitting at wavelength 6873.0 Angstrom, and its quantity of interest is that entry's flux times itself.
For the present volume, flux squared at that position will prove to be 6.95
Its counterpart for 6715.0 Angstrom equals 7.37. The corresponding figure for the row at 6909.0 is 7.51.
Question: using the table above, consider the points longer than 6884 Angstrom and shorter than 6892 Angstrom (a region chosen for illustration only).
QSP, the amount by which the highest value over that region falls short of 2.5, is -0.172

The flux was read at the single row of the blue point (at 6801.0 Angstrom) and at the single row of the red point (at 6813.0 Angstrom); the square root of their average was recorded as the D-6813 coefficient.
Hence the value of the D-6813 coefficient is 1.53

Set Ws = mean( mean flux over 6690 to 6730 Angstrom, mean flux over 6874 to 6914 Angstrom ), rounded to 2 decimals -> 2.47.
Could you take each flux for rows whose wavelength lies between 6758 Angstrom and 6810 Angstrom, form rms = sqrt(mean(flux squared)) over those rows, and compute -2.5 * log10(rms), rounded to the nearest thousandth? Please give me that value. -1.008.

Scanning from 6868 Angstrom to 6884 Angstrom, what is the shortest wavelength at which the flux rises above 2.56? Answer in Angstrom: 6869.0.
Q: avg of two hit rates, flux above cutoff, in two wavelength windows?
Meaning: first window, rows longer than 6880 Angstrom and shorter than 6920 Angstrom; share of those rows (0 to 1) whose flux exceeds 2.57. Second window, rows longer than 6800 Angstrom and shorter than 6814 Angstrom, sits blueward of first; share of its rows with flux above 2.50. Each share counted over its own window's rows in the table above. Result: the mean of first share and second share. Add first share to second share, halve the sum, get 0.54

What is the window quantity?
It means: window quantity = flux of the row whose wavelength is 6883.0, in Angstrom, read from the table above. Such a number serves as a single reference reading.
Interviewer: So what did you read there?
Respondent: 2.412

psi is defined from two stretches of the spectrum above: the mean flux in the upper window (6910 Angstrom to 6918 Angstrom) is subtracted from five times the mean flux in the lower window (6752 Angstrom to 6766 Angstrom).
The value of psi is 9.1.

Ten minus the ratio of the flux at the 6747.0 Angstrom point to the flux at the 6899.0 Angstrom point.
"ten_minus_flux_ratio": 9.20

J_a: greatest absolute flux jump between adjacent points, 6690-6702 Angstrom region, 0.32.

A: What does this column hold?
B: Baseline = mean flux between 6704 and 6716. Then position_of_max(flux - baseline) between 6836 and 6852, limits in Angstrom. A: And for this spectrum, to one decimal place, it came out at 6839.0 Angstrom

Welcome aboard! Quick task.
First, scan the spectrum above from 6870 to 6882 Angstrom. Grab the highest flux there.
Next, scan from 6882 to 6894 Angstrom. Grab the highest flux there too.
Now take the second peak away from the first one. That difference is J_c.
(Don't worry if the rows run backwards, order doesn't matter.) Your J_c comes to 0.41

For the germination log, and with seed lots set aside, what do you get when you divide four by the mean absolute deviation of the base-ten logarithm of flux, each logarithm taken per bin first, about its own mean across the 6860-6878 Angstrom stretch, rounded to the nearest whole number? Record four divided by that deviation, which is 199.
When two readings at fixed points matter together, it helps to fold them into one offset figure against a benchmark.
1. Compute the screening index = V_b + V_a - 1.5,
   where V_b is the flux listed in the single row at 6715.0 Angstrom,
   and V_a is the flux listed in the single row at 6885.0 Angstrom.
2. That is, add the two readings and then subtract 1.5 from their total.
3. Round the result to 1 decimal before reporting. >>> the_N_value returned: 3.9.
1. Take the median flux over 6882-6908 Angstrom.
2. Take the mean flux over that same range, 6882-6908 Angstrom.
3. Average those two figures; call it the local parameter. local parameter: 2.47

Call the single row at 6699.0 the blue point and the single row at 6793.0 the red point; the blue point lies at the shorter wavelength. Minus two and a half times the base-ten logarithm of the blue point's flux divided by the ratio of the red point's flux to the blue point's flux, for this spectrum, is -0.97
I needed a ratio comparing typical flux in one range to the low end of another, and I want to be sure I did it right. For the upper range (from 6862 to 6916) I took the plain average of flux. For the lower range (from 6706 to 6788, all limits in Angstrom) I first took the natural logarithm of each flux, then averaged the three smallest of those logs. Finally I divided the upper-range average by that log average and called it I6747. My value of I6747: 4.3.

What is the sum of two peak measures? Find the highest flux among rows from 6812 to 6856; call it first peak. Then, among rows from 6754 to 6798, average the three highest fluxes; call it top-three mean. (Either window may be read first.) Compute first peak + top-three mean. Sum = 5.78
